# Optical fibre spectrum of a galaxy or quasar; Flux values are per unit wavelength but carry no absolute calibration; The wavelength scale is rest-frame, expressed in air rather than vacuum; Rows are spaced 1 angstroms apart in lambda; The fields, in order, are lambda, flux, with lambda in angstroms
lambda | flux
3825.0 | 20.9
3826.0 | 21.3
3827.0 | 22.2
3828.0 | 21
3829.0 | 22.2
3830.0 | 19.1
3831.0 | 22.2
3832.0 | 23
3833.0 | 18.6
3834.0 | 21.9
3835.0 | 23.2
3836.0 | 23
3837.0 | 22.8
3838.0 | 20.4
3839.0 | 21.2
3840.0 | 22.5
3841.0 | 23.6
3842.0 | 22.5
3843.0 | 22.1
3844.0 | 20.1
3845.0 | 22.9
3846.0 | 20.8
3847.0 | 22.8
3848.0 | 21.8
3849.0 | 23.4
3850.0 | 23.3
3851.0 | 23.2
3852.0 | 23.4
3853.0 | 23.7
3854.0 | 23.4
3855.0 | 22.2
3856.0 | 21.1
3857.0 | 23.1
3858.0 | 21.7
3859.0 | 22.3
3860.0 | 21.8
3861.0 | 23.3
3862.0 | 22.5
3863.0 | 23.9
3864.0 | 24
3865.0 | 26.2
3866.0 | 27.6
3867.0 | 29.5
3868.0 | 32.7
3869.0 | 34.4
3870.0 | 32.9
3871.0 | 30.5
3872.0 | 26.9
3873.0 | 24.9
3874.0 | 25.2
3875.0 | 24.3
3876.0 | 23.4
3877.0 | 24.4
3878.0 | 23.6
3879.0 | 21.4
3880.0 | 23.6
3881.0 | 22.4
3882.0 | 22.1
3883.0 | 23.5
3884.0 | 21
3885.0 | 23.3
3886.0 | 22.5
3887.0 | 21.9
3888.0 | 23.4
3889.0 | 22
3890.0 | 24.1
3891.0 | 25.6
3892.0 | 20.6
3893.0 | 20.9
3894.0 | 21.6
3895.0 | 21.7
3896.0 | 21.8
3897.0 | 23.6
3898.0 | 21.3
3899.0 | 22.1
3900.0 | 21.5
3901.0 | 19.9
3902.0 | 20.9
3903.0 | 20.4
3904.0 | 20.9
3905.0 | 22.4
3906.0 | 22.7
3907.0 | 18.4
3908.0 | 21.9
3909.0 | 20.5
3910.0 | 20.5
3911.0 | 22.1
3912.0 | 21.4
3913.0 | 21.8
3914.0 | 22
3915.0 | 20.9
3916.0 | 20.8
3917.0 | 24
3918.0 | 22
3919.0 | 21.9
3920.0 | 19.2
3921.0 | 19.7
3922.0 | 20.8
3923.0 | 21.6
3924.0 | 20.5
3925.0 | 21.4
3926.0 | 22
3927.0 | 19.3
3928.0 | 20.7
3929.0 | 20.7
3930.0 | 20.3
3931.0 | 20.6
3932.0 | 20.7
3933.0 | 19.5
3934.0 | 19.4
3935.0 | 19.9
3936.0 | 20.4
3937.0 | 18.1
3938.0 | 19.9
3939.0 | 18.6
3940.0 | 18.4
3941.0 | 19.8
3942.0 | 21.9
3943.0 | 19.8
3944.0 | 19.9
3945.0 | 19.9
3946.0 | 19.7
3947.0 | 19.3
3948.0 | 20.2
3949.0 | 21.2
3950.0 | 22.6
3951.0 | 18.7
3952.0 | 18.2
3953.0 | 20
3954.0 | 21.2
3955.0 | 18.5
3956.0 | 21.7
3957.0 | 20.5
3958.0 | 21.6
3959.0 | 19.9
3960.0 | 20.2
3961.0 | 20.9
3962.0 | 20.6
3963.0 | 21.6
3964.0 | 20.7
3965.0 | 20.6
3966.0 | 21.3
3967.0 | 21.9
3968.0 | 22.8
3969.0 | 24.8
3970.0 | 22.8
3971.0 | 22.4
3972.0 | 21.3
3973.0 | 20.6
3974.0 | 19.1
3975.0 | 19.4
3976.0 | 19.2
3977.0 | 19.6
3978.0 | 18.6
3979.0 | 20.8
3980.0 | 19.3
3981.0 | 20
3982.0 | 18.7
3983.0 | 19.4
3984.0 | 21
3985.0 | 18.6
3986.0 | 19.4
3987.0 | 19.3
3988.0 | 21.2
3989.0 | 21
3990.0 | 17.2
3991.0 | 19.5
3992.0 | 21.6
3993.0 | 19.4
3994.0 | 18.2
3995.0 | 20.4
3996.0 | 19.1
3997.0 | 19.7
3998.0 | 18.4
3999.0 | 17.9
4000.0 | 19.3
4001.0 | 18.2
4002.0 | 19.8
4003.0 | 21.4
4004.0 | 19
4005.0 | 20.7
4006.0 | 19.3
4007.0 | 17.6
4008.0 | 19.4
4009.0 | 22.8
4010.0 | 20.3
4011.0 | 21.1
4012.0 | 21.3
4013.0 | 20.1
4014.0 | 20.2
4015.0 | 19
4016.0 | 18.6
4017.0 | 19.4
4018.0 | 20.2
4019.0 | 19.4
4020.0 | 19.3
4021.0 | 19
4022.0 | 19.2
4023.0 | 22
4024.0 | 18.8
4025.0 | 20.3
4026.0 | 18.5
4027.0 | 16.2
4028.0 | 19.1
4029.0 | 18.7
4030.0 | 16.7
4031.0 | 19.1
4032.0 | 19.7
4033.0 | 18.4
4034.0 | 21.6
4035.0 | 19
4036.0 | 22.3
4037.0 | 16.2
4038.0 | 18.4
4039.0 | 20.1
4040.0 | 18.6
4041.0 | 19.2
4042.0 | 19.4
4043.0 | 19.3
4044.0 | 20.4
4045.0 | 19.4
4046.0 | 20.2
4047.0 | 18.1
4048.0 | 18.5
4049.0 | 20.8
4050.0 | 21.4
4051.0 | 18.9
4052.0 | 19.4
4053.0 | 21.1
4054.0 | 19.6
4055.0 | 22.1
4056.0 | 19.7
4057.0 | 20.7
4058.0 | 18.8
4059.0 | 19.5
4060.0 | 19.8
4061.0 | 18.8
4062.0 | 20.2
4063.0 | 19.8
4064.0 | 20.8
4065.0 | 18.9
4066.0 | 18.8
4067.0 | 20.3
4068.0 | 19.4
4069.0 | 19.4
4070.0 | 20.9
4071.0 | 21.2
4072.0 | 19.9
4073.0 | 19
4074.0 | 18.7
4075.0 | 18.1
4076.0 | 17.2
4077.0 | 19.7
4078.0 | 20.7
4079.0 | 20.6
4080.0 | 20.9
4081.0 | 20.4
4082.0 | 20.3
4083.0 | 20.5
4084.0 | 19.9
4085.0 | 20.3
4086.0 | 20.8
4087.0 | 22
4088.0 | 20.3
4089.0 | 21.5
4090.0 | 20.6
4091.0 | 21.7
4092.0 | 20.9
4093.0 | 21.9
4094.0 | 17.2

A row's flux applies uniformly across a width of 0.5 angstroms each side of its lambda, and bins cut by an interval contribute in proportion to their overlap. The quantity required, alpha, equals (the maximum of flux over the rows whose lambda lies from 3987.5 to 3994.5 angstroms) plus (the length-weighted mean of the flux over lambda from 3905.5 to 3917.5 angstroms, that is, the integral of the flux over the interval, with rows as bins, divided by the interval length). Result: 43.0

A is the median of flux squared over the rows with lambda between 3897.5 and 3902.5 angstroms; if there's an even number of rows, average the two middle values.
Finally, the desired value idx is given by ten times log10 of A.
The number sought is 26.6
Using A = 454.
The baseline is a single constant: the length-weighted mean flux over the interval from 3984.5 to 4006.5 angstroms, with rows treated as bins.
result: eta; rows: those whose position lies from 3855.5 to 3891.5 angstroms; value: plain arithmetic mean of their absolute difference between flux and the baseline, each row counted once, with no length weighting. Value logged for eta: 5.2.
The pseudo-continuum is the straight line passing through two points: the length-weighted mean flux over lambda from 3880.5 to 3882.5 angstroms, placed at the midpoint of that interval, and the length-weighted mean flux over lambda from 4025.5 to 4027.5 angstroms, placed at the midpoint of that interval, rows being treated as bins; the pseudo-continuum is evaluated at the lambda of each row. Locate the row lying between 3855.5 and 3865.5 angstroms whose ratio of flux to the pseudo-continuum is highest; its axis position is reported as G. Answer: 3865.0 angstroms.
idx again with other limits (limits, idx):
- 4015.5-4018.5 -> 25.8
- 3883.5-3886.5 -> 27.0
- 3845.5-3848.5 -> 26.8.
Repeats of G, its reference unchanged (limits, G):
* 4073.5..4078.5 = 4078.0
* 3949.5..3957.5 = 3950.0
